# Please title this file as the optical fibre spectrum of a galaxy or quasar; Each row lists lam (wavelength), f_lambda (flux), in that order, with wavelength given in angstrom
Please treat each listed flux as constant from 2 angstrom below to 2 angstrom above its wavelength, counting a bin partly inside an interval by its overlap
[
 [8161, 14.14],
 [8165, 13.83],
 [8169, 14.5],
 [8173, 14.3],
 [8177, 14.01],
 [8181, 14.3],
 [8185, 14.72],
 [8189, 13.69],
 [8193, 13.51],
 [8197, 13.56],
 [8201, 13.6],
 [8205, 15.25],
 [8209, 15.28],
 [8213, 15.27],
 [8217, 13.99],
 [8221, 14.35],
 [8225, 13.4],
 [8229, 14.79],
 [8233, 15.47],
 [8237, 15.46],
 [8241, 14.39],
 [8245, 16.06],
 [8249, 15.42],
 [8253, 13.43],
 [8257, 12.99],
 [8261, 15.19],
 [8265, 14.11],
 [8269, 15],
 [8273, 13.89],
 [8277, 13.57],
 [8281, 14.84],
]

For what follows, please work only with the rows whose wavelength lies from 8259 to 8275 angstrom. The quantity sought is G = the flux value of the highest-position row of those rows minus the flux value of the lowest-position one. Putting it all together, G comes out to -1.3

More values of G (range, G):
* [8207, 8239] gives 0.2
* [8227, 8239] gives 0.7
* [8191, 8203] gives 0.1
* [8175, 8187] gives 0.7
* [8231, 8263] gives -0.3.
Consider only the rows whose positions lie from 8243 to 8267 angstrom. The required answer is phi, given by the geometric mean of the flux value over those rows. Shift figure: 14.5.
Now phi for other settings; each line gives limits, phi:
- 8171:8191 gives 14.2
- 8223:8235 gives 14.5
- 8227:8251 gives 15.3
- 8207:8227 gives 14.4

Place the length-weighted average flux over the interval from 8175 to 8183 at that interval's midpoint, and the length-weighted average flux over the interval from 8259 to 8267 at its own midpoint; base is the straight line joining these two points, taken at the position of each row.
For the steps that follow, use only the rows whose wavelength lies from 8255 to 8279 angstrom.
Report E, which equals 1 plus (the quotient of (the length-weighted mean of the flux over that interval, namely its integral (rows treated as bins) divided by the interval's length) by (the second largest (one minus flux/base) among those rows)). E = 180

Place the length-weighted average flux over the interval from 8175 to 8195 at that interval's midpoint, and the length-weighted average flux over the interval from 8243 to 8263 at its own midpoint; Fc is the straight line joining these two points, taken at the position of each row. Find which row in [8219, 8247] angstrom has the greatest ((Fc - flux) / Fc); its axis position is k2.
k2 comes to 8225 angstrom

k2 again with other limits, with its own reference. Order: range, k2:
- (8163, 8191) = 8189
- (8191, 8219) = 8193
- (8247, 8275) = 8257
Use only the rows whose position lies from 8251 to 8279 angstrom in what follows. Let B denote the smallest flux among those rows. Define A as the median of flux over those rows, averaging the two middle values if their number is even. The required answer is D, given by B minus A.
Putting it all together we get -0.90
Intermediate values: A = 13.9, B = 12.99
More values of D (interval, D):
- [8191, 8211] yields -0.09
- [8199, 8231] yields -1.17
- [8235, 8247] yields -1.07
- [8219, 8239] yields -1.39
